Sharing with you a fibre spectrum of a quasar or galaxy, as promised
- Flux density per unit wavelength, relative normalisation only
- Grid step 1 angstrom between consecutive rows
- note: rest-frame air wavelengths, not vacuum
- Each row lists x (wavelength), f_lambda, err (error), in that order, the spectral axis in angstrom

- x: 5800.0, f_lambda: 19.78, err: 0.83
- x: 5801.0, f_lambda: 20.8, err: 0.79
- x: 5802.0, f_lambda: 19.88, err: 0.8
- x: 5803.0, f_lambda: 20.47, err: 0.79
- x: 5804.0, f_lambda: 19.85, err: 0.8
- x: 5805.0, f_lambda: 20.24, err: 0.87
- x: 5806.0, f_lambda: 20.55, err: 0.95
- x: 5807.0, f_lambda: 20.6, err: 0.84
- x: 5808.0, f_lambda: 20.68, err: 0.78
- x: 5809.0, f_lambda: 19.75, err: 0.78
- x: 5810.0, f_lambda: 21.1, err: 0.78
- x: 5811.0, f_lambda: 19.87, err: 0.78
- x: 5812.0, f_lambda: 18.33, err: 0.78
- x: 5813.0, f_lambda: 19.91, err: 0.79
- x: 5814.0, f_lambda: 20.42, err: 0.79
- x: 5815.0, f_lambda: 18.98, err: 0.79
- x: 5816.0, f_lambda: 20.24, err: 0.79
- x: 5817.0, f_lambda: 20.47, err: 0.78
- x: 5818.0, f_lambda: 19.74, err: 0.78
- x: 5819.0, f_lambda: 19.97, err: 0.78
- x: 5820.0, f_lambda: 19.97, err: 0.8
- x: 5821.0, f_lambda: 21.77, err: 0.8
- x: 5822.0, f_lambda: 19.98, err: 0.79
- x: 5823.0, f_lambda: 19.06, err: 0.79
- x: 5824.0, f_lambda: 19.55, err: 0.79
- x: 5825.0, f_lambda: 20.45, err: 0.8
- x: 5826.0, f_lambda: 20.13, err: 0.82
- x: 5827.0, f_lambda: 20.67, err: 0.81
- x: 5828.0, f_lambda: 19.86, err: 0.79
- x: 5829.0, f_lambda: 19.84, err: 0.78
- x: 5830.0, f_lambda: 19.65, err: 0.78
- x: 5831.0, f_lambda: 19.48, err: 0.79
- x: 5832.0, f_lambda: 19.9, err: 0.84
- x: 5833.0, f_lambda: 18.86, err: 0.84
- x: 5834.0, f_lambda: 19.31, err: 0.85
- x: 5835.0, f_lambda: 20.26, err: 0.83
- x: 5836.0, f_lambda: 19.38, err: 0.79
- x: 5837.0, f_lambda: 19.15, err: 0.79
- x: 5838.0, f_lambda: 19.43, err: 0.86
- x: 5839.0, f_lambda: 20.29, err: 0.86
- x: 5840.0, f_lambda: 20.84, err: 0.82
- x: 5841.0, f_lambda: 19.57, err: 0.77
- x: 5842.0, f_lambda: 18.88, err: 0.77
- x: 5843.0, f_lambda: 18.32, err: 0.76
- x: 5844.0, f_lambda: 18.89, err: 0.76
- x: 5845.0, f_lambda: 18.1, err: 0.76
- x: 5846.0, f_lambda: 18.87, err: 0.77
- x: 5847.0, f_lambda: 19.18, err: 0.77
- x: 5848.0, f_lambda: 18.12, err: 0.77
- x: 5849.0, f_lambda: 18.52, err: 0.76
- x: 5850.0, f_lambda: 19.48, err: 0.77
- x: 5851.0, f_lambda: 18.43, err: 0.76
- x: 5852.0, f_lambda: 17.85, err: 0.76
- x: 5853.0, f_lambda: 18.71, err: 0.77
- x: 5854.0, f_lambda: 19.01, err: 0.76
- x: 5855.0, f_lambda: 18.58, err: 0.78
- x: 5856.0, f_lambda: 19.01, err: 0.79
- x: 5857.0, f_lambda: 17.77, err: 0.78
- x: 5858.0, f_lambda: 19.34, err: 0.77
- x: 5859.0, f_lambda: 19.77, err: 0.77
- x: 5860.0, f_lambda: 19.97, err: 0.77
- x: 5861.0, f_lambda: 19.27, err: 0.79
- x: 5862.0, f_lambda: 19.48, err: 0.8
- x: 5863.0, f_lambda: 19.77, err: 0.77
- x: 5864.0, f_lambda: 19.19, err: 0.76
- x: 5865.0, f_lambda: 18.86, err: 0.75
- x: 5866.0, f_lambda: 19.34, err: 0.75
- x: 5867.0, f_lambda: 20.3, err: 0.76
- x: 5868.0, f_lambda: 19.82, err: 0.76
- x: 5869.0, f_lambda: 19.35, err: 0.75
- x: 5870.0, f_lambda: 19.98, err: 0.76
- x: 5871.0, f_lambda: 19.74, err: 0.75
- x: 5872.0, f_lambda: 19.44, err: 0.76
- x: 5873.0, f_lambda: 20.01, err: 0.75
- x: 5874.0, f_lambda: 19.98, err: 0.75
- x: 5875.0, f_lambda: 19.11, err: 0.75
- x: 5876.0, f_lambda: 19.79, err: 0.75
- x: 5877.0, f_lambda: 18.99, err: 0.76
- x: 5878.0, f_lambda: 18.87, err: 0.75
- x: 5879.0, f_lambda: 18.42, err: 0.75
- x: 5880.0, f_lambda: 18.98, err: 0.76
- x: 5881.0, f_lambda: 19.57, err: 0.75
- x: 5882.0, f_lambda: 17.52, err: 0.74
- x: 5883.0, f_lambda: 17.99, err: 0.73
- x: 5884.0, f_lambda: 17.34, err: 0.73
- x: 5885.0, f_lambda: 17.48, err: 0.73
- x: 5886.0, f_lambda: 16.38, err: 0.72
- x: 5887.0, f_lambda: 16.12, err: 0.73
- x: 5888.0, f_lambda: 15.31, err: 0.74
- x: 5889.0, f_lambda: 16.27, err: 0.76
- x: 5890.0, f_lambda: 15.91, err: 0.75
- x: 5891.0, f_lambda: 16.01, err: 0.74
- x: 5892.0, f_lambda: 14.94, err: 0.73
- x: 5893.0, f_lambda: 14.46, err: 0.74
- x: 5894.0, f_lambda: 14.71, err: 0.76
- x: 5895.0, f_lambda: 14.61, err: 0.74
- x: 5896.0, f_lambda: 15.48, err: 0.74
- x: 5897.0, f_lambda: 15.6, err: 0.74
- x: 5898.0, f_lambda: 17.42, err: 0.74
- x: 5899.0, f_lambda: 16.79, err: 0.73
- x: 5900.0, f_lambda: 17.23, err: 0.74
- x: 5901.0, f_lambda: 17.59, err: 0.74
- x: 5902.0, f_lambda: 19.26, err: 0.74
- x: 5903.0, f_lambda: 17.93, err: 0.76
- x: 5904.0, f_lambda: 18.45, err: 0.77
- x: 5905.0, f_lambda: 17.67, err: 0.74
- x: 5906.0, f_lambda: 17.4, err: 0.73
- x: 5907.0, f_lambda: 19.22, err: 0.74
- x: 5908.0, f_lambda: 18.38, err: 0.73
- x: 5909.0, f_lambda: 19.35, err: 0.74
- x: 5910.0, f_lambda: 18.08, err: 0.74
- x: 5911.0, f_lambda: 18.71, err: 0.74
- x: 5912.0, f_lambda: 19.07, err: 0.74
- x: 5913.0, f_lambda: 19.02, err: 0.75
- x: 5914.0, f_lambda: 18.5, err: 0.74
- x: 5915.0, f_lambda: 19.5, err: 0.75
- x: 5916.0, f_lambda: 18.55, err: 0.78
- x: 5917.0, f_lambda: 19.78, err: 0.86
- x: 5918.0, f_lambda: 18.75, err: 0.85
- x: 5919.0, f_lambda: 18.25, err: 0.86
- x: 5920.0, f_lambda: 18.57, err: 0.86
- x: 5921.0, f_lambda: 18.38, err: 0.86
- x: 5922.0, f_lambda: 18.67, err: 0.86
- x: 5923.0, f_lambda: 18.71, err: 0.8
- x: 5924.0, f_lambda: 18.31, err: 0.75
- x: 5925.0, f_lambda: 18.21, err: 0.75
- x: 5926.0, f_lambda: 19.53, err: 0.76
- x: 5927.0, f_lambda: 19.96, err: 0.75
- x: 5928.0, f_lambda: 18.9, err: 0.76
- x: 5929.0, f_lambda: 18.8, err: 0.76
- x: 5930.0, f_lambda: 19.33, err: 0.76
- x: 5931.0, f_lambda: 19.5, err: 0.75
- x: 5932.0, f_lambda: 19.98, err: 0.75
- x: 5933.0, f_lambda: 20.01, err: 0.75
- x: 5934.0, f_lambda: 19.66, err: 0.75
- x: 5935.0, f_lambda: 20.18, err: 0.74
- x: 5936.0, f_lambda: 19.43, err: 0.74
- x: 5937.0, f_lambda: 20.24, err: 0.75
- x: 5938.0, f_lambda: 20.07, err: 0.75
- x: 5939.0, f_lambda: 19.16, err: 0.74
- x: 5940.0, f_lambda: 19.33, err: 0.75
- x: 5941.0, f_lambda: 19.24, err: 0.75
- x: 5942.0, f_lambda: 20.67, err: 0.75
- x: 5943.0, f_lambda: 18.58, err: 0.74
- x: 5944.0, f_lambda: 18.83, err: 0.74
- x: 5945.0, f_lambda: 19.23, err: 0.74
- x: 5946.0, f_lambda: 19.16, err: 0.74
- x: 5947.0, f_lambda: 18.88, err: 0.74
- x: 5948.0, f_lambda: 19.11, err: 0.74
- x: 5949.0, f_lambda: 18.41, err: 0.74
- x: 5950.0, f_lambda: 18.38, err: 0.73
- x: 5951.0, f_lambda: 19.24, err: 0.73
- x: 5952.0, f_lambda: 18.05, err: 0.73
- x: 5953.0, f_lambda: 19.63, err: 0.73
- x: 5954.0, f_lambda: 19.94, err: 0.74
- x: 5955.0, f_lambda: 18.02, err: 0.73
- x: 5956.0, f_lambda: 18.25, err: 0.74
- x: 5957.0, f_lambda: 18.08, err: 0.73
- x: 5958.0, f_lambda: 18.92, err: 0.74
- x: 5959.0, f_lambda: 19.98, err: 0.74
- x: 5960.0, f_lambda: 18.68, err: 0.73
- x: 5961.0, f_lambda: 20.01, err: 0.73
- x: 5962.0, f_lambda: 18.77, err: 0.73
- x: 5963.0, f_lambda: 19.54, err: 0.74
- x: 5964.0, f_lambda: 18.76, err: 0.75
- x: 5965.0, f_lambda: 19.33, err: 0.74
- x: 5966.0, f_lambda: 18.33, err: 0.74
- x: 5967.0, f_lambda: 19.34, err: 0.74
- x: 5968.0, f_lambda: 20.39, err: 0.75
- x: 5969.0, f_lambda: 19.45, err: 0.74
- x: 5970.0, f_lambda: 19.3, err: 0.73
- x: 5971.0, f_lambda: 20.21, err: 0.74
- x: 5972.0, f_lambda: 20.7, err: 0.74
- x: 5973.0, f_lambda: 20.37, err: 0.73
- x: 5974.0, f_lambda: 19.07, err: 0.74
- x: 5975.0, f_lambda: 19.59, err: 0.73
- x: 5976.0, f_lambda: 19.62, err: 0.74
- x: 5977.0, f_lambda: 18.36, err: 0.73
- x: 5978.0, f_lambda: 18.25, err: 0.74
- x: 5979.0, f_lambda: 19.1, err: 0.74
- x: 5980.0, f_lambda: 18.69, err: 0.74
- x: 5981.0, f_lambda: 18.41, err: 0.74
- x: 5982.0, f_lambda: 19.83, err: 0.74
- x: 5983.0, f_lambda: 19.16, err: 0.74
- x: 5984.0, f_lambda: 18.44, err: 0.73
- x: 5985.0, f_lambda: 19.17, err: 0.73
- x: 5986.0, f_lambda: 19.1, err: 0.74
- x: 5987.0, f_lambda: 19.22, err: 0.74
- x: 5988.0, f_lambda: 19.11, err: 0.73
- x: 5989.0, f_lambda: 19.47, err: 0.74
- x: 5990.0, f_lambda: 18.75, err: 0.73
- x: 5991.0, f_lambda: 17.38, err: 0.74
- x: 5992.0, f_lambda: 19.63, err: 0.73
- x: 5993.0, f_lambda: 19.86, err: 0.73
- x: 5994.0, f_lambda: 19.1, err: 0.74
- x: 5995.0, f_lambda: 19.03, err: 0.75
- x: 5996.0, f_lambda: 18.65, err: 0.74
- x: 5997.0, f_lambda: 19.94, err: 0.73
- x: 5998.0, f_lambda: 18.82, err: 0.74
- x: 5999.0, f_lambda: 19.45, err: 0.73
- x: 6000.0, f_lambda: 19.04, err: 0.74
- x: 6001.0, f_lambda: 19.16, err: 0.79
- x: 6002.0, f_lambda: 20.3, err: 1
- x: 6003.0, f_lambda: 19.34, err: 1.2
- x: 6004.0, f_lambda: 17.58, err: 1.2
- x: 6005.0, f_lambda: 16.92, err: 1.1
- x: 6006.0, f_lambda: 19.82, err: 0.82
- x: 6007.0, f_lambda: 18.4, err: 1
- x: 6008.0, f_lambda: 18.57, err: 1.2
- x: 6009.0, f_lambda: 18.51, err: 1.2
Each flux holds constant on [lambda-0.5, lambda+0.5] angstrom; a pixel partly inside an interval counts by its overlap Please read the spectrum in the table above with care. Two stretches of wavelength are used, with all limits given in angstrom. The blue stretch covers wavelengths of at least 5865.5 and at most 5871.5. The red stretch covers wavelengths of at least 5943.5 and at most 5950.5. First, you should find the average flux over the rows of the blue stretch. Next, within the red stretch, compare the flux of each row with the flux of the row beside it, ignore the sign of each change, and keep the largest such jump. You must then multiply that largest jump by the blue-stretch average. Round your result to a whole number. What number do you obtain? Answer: 14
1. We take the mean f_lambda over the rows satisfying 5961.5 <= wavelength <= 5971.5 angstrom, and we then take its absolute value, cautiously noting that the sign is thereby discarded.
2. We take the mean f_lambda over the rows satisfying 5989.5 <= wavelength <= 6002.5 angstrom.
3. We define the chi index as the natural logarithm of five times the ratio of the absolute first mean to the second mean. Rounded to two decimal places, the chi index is 1.62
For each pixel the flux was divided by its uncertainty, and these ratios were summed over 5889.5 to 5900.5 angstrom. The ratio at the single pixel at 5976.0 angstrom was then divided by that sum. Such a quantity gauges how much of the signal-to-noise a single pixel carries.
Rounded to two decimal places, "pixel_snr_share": 0.11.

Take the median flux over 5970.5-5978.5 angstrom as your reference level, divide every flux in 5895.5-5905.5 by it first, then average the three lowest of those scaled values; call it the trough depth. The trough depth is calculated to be 0.814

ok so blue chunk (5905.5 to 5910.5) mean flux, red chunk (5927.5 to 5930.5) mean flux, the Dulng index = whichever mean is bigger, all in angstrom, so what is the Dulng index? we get 19.0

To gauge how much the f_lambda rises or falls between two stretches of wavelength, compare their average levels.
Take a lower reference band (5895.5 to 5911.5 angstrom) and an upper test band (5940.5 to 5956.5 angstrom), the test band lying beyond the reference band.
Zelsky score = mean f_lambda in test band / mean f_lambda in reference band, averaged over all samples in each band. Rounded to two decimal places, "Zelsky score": 1.07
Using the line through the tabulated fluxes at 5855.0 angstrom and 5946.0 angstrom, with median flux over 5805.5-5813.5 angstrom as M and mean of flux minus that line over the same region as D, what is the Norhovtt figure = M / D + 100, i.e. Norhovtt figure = 111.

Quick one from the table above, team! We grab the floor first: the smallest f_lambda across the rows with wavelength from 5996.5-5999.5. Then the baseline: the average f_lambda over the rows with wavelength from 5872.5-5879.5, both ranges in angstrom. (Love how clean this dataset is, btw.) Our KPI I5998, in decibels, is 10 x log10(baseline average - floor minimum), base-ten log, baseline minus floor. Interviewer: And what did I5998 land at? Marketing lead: -3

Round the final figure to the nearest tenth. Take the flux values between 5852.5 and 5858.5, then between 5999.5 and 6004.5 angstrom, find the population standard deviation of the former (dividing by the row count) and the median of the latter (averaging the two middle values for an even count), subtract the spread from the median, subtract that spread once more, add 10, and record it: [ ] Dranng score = 28.2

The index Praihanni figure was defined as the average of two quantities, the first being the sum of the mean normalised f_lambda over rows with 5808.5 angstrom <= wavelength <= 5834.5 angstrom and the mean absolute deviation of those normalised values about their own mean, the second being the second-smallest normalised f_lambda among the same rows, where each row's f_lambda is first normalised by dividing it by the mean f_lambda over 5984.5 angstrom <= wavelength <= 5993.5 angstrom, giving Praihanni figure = 1.03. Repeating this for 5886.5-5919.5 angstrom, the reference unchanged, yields 0.88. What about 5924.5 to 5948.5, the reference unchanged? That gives 1.01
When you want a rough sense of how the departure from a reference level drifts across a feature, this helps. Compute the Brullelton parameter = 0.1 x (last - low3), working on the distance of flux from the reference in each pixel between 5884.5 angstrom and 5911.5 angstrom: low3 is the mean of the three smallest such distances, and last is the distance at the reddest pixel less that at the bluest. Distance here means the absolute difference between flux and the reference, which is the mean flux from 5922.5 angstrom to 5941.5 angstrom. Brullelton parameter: -0.135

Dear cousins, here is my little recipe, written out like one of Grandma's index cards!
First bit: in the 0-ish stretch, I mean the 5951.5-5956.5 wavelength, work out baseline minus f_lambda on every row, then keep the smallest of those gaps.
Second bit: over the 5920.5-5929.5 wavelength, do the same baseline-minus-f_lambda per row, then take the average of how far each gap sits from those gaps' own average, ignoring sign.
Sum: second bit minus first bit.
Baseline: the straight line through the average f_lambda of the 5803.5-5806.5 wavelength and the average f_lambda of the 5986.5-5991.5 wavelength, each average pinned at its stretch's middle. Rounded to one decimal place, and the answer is 1.3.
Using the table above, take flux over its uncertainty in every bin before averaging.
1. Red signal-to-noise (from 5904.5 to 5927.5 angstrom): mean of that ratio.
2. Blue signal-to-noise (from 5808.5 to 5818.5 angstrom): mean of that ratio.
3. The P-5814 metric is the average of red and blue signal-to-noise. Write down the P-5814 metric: 24.8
